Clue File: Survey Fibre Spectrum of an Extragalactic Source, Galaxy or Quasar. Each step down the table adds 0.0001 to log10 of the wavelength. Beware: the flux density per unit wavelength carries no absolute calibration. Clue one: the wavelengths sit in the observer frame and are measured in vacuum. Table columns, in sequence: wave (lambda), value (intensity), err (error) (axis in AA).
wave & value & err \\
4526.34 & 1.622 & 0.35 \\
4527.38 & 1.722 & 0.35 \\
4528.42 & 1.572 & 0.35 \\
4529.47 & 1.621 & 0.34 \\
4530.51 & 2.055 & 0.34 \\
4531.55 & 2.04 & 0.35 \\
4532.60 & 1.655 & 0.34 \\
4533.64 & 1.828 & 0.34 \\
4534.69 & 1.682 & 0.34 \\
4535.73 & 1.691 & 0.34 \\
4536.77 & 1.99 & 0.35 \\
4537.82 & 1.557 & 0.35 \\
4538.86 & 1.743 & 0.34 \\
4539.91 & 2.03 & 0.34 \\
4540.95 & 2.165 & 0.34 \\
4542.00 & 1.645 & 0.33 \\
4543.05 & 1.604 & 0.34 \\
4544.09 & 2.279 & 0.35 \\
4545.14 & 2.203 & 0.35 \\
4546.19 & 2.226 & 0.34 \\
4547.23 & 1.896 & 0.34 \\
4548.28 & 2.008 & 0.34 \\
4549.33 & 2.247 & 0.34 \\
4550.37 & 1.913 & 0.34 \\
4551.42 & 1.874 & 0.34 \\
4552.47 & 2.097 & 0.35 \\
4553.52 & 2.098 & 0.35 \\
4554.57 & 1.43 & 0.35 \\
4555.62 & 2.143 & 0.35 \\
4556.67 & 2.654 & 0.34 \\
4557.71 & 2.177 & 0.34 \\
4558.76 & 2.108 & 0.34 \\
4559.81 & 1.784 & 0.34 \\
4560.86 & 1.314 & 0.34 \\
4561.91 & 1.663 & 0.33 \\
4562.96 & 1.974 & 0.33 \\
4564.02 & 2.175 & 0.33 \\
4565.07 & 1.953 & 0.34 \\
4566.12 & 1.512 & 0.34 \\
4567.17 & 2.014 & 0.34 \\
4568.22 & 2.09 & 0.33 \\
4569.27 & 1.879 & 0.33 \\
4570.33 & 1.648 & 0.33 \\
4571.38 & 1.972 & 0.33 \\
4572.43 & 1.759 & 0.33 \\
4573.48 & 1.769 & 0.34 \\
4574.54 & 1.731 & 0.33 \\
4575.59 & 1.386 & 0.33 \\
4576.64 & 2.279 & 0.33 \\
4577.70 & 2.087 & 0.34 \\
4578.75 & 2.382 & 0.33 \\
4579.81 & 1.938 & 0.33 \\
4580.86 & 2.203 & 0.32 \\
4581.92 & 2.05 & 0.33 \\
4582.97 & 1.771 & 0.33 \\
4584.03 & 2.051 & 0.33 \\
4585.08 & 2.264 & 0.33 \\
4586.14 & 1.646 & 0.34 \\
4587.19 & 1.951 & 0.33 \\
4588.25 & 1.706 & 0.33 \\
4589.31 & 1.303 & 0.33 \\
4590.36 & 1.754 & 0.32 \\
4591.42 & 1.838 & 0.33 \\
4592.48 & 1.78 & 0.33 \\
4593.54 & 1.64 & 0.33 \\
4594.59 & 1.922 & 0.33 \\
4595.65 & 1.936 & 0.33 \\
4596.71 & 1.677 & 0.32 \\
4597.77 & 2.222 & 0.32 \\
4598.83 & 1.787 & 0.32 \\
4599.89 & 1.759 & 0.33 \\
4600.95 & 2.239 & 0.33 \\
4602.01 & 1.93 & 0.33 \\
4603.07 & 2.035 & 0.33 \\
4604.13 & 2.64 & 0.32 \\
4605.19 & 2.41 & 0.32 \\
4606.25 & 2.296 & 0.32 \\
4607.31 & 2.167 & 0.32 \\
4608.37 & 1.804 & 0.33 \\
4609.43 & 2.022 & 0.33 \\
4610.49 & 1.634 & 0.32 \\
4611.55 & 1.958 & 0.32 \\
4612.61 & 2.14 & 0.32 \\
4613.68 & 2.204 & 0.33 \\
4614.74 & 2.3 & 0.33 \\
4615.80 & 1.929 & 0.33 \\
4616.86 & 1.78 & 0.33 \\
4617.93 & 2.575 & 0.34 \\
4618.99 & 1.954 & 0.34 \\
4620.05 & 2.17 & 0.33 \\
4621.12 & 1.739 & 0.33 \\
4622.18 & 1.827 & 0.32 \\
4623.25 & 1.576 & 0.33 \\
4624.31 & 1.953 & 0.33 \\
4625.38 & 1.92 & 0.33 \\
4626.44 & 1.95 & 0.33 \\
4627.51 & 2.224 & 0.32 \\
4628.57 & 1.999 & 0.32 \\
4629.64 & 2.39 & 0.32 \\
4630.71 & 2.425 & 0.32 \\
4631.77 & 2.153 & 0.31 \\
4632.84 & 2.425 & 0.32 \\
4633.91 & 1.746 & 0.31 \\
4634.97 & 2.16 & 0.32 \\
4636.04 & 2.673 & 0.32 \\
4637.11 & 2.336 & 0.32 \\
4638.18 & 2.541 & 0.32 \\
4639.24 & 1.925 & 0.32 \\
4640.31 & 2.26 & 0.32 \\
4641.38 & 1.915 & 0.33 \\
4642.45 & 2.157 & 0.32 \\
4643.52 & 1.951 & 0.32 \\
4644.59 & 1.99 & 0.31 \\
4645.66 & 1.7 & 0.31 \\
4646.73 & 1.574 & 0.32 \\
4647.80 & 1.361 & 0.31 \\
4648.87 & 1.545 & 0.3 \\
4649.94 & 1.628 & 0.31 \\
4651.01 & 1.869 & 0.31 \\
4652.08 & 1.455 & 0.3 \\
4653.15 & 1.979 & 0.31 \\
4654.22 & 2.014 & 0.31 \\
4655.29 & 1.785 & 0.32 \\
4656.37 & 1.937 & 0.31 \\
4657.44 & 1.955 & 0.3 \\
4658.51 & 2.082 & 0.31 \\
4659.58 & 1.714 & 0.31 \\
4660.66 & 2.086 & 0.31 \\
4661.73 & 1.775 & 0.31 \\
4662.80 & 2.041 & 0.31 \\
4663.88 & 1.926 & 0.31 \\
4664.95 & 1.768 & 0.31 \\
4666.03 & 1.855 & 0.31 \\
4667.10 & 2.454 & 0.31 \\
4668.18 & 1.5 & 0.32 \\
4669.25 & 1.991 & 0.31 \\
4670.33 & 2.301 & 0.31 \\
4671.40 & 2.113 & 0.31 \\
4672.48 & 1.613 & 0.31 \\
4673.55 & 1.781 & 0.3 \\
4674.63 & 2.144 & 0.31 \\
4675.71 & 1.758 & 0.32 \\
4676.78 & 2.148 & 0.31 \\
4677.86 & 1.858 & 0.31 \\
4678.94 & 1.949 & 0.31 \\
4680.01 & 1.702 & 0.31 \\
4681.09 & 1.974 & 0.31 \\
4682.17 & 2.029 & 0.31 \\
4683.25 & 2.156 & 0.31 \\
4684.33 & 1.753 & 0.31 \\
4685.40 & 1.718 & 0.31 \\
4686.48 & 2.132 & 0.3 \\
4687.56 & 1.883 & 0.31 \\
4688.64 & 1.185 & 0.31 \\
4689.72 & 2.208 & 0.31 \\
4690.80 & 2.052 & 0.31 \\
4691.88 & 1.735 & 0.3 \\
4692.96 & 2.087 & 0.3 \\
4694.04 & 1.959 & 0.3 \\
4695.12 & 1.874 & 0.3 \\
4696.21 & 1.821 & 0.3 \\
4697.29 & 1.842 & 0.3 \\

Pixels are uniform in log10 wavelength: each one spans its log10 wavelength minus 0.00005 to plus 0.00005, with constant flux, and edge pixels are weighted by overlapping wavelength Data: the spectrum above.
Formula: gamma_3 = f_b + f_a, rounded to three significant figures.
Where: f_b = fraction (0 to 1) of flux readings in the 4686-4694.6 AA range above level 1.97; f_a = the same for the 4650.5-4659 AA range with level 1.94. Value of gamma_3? 1.00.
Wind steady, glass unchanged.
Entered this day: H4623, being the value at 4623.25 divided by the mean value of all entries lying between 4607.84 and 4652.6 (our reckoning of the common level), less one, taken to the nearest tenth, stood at -0.2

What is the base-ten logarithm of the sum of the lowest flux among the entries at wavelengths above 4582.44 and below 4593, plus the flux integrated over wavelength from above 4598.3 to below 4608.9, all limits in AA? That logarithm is 1.374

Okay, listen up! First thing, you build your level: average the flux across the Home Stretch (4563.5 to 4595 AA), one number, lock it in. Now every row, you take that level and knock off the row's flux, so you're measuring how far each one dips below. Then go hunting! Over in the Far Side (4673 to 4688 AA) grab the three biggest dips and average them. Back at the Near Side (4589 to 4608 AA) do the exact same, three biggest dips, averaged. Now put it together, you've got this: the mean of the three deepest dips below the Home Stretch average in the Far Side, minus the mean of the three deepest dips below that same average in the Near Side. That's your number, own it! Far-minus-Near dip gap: -0.2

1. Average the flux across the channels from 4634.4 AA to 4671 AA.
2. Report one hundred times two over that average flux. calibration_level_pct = 103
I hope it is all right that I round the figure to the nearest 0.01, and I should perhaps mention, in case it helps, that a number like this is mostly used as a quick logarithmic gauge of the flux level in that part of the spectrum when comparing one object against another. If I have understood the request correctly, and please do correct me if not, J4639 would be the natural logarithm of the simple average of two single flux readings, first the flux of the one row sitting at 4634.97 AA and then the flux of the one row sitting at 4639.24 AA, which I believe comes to 0.71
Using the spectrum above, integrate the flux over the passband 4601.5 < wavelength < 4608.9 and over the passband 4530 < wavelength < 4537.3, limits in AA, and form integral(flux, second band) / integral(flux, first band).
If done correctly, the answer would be 0.83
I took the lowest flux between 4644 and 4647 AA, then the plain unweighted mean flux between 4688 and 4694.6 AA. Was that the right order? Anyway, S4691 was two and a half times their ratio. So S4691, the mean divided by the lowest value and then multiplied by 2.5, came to 2.97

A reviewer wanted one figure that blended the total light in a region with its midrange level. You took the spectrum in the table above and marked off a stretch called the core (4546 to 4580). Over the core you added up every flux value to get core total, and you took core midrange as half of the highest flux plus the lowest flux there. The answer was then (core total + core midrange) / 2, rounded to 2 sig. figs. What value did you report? 33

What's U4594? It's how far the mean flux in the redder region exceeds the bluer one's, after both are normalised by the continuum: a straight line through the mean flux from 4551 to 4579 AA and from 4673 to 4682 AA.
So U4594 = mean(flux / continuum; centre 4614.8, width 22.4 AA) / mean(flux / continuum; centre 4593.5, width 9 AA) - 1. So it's 0.15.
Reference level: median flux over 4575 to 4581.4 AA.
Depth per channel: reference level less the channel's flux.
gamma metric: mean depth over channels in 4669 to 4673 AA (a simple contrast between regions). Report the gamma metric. 0.14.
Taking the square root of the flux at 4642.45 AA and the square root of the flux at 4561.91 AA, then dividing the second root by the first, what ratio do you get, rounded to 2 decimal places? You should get 0.88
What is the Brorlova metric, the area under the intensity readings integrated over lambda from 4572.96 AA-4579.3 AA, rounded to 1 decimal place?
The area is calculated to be 12.3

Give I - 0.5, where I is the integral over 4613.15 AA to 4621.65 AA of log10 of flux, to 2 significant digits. 2.2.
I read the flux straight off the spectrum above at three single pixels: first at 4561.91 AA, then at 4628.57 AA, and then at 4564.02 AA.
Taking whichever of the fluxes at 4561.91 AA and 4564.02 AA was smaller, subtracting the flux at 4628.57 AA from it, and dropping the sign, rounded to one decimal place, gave 0.3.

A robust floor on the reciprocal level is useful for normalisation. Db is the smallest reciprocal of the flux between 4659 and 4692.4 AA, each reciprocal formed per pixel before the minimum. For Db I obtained 0.407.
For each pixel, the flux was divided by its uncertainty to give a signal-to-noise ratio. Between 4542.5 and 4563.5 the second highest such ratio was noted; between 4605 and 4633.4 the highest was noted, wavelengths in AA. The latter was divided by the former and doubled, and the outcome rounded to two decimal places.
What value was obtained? 2.29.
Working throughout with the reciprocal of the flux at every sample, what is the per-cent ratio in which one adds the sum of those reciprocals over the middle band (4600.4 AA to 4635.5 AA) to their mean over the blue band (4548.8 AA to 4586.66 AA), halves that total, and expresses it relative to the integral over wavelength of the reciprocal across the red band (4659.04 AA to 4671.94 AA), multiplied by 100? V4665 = 124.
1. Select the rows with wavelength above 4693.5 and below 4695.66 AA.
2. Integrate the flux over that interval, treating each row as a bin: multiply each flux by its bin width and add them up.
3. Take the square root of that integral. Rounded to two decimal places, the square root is 2.04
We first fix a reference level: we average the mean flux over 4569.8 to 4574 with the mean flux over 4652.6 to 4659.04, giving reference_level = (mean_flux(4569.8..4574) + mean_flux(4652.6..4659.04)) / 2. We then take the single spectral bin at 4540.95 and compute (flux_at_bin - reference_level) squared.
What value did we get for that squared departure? 0.09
